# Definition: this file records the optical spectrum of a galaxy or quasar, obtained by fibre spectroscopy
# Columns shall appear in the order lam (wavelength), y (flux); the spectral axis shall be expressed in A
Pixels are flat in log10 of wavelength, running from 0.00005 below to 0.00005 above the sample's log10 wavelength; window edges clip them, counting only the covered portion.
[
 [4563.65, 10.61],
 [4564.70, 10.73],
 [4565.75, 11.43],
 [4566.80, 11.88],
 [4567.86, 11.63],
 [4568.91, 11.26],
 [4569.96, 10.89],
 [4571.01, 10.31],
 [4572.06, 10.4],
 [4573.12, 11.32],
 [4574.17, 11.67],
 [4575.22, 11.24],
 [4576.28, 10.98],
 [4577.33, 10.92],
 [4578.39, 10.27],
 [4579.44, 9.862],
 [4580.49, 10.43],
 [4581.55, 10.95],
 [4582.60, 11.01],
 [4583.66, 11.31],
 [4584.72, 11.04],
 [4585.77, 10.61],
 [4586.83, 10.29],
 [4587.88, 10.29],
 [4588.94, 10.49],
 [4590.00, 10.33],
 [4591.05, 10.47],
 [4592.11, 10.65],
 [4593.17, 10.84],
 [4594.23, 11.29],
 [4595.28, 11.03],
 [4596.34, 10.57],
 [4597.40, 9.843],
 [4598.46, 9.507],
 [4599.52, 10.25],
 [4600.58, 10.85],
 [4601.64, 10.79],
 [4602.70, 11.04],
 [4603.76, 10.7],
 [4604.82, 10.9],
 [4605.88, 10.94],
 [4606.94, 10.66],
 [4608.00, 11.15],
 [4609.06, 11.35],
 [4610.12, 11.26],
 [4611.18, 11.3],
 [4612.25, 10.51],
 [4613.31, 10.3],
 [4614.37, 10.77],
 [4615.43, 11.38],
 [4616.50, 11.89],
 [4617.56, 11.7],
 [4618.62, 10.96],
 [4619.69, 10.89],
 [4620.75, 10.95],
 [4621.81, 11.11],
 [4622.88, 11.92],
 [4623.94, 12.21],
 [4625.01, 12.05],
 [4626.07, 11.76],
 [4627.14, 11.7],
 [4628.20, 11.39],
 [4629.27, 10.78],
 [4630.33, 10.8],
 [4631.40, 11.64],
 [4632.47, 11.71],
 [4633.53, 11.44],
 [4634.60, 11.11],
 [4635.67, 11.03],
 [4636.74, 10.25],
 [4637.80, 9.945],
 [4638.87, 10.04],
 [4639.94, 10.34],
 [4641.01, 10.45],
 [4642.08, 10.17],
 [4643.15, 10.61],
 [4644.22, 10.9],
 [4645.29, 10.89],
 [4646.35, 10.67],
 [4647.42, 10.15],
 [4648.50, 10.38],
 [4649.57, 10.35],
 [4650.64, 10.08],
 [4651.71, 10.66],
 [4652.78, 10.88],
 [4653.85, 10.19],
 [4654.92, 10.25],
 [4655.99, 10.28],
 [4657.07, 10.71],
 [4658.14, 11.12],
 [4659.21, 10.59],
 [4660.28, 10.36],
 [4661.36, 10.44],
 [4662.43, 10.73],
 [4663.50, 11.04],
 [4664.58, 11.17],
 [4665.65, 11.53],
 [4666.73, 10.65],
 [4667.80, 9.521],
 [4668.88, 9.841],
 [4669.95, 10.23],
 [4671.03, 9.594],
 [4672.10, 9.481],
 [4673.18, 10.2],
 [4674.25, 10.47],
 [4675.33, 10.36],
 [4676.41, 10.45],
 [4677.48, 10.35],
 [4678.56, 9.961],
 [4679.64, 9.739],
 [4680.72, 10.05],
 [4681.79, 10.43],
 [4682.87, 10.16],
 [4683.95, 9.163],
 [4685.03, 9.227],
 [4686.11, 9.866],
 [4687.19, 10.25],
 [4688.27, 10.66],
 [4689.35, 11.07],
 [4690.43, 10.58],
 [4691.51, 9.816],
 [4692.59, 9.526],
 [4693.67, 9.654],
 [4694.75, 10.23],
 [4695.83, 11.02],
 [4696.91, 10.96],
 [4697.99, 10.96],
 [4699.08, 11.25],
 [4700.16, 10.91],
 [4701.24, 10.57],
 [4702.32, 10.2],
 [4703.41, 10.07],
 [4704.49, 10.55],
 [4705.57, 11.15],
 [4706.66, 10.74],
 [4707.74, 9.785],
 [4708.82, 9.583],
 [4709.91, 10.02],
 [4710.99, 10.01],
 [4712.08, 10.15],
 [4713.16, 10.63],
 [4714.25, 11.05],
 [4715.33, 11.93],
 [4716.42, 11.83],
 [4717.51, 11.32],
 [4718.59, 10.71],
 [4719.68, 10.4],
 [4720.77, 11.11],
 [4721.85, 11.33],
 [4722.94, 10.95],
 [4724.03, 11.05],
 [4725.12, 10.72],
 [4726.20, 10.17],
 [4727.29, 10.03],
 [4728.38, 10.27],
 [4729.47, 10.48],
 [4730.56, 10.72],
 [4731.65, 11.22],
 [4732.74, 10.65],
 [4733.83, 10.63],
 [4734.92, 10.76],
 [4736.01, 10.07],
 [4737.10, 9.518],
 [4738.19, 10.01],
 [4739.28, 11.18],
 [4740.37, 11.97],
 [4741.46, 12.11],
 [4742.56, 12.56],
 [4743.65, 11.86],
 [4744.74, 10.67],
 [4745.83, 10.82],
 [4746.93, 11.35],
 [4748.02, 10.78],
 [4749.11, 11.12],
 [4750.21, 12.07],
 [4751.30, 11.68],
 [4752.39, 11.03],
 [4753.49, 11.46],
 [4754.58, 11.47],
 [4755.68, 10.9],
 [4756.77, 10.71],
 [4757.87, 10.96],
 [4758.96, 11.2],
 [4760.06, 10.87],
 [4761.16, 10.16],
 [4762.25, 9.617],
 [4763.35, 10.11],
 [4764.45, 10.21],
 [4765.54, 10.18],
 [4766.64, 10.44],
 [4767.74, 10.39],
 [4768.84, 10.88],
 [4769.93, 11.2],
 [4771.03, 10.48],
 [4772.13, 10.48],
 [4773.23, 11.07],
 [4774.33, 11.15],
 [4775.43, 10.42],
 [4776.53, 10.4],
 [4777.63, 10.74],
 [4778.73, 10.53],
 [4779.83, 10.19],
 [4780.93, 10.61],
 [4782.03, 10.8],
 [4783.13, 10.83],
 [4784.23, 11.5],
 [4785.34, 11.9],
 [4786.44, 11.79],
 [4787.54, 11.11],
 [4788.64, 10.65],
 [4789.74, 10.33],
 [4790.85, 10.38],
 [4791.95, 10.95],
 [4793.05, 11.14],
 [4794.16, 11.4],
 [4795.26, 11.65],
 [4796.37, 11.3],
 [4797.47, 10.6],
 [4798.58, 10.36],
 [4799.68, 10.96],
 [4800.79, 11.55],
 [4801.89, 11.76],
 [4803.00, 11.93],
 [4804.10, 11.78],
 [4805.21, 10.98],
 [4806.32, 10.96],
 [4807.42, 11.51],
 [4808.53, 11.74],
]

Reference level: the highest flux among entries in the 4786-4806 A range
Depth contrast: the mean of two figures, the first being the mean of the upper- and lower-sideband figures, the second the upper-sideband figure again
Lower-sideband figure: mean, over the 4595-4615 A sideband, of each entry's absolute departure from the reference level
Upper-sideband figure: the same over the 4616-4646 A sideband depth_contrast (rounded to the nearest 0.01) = 0.95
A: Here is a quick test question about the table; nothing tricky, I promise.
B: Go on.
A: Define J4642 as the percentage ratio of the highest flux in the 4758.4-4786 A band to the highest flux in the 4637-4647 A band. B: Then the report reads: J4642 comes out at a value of 109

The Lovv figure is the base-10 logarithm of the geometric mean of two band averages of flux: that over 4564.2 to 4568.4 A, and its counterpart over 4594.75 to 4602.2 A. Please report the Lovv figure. 1.04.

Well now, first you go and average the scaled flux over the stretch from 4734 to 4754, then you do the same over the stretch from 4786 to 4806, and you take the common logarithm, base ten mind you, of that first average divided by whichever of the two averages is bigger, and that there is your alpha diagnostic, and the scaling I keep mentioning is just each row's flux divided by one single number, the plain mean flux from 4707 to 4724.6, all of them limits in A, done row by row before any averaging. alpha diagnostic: 0.000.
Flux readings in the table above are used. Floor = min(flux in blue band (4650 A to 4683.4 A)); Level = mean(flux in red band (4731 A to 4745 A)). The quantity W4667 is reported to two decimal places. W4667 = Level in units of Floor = 1.16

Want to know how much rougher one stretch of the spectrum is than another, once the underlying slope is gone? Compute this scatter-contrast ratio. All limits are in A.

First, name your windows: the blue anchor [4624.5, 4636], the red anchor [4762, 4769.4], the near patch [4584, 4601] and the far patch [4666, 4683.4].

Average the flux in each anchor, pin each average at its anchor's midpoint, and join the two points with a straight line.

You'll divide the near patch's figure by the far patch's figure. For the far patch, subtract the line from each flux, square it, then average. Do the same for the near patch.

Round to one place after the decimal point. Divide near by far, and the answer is 1.6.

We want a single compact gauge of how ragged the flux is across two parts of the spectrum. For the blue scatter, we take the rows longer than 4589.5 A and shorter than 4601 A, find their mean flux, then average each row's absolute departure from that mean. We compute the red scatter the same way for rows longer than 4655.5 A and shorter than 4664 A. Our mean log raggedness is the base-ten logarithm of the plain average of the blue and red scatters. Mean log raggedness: -0.50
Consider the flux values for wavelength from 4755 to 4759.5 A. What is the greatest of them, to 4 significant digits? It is 11.20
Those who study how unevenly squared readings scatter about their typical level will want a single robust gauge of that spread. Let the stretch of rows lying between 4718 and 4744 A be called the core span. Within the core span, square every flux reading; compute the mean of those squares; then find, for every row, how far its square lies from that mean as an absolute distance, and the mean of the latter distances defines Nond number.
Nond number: 12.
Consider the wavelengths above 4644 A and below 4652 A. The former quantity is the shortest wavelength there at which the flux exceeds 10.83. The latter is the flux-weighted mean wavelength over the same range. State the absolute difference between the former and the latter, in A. 3.7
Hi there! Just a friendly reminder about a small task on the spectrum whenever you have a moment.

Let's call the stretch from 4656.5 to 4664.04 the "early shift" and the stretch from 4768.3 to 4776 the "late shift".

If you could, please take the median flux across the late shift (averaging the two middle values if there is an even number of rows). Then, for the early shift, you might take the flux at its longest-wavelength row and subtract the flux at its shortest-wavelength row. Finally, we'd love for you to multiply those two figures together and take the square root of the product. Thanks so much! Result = 1.9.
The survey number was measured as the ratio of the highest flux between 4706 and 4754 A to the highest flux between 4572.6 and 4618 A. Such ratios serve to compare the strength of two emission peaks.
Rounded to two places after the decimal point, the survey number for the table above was 1.06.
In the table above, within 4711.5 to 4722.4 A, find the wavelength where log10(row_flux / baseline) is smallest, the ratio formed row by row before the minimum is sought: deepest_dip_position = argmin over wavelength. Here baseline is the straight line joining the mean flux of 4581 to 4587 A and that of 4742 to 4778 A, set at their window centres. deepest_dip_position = 4712.08 A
